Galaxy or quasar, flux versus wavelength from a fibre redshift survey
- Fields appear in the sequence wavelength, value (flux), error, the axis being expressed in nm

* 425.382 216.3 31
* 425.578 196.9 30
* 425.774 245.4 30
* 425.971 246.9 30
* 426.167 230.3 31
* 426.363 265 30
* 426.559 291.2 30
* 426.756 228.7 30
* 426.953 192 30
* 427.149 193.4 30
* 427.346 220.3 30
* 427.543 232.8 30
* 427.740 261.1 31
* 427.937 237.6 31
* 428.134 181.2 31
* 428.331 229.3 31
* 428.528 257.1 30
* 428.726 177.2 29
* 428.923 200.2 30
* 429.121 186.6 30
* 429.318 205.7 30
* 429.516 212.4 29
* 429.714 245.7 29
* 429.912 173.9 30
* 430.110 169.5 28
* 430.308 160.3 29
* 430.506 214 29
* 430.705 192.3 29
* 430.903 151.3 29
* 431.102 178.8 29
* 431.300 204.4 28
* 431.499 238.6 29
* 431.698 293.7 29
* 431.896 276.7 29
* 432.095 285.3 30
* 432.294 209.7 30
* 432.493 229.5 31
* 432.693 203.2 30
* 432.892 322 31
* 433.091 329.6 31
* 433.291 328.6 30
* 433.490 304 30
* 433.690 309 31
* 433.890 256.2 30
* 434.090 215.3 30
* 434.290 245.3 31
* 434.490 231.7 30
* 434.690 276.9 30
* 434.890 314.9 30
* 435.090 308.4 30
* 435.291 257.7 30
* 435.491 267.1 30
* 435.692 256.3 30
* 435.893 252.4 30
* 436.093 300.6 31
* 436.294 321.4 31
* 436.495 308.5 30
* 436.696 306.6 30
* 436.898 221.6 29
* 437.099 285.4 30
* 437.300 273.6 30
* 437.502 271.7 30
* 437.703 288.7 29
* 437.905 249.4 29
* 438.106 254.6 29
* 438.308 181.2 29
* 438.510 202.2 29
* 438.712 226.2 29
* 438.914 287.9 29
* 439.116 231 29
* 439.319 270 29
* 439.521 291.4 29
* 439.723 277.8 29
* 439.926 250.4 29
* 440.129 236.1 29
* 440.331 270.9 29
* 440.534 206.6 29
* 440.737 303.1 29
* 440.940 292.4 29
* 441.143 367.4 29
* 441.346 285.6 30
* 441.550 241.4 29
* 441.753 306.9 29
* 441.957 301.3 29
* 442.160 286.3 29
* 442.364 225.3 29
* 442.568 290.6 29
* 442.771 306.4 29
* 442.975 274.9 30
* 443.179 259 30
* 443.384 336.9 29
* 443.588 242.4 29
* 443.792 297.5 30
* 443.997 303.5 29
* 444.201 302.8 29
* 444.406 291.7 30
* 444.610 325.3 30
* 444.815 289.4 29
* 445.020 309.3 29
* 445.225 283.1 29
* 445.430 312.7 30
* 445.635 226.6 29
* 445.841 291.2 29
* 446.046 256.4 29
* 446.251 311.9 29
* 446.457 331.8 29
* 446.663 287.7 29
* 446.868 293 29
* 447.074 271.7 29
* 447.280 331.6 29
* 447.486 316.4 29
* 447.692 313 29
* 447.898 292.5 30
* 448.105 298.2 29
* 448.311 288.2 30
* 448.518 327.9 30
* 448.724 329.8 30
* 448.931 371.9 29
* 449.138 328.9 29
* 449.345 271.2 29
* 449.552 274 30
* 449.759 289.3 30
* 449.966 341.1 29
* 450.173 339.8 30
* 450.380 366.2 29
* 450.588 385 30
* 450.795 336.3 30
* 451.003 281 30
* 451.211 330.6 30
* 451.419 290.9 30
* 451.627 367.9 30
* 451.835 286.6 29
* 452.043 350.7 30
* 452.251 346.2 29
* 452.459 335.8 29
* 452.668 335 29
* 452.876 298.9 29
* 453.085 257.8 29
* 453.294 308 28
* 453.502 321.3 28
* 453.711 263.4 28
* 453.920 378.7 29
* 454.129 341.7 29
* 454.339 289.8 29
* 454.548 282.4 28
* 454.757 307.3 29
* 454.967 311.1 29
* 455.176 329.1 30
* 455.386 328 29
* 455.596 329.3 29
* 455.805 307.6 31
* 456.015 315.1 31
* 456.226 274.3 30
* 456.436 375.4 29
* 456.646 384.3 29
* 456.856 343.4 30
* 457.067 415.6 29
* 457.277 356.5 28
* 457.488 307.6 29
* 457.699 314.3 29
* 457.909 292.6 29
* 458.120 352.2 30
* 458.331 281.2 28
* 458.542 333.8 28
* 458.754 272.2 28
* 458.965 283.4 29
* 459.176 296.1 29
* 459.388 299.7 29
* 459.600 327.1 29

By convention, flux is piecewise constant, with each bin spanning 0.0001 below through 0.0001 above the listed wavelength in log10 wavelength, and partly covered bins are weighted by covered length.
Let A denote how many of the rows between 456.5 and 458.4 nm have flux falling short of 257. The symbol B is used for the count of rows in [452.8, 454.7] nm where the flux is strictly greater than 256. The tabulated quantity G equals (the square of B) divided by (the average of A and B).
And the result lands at 18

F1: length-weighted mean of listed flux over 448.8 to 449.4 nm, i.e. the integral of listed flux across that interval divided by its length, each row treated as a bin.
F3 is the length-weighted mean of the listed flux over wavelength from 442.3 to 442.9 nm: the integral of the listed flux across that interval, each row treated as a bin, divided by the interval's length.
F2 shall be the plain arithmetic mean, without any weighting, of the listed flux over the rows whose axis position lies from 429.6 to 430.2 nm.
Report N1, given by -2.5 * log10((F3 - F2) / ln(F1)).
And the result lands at -2.87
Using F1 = 328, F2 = 196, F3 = 277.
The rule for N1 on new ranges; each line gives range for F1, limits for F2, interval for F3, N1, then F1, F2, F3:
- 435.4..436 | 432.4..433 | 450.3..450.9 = -3.25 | 259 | 252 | 362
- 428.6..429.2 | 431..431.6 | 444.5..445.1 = -3.21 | 191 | 207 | 308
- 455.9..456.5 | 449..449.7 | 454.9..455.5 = -1.87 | 317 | 291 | 324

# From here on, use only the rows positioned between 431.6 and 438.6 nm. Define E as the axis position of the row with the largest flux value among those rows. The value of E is 433.091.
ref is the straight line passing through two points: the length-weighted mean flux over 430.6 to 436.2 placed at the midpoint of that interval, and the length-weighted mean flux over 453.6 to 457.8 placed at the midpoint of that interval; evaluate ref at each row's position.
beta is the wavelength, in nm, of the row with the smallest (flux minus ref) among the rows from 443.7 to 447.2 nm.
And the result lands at 445.635 nm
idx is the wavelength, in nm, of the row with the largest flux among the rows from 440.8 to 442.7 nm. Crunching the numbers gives 441.143 nm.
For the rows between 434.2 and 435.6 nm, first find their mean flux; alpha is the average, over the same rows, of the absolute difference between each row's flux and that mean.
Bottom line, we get 24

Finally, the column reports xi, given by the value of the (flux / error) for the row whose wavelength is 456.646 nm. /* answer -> 13.3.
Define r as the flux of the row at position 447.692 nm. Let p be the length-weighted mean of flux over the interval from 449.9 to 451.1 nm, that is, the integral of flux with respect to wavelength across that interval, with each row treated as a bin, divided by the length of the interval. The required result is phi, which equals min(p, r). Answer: 313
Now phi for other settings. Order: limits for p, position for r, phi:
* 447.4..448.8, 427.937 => 238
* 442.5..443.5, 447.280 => 293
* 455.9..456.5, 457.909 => 293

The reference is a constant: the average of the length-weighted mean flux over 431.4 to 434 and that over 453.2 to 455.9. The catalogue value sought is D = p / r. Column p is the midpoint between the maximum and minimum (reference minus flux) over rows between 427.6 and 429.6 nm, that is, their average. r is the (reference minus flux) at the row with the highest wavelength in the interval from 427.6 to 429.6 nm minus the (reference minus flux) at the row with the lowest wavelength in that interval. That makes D 2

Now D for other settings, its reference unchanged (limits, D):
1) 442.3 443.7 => -1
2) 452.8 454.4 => -2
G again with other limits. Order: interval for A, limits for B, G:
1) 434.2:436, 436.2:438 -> 9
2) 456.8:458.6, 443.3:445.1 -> 16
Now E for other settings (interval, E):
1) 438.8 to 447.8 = 441.143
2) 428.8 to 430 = 429.714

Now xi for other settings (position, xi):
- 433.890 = 8.5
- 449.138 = 11.3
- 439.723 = 9.6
